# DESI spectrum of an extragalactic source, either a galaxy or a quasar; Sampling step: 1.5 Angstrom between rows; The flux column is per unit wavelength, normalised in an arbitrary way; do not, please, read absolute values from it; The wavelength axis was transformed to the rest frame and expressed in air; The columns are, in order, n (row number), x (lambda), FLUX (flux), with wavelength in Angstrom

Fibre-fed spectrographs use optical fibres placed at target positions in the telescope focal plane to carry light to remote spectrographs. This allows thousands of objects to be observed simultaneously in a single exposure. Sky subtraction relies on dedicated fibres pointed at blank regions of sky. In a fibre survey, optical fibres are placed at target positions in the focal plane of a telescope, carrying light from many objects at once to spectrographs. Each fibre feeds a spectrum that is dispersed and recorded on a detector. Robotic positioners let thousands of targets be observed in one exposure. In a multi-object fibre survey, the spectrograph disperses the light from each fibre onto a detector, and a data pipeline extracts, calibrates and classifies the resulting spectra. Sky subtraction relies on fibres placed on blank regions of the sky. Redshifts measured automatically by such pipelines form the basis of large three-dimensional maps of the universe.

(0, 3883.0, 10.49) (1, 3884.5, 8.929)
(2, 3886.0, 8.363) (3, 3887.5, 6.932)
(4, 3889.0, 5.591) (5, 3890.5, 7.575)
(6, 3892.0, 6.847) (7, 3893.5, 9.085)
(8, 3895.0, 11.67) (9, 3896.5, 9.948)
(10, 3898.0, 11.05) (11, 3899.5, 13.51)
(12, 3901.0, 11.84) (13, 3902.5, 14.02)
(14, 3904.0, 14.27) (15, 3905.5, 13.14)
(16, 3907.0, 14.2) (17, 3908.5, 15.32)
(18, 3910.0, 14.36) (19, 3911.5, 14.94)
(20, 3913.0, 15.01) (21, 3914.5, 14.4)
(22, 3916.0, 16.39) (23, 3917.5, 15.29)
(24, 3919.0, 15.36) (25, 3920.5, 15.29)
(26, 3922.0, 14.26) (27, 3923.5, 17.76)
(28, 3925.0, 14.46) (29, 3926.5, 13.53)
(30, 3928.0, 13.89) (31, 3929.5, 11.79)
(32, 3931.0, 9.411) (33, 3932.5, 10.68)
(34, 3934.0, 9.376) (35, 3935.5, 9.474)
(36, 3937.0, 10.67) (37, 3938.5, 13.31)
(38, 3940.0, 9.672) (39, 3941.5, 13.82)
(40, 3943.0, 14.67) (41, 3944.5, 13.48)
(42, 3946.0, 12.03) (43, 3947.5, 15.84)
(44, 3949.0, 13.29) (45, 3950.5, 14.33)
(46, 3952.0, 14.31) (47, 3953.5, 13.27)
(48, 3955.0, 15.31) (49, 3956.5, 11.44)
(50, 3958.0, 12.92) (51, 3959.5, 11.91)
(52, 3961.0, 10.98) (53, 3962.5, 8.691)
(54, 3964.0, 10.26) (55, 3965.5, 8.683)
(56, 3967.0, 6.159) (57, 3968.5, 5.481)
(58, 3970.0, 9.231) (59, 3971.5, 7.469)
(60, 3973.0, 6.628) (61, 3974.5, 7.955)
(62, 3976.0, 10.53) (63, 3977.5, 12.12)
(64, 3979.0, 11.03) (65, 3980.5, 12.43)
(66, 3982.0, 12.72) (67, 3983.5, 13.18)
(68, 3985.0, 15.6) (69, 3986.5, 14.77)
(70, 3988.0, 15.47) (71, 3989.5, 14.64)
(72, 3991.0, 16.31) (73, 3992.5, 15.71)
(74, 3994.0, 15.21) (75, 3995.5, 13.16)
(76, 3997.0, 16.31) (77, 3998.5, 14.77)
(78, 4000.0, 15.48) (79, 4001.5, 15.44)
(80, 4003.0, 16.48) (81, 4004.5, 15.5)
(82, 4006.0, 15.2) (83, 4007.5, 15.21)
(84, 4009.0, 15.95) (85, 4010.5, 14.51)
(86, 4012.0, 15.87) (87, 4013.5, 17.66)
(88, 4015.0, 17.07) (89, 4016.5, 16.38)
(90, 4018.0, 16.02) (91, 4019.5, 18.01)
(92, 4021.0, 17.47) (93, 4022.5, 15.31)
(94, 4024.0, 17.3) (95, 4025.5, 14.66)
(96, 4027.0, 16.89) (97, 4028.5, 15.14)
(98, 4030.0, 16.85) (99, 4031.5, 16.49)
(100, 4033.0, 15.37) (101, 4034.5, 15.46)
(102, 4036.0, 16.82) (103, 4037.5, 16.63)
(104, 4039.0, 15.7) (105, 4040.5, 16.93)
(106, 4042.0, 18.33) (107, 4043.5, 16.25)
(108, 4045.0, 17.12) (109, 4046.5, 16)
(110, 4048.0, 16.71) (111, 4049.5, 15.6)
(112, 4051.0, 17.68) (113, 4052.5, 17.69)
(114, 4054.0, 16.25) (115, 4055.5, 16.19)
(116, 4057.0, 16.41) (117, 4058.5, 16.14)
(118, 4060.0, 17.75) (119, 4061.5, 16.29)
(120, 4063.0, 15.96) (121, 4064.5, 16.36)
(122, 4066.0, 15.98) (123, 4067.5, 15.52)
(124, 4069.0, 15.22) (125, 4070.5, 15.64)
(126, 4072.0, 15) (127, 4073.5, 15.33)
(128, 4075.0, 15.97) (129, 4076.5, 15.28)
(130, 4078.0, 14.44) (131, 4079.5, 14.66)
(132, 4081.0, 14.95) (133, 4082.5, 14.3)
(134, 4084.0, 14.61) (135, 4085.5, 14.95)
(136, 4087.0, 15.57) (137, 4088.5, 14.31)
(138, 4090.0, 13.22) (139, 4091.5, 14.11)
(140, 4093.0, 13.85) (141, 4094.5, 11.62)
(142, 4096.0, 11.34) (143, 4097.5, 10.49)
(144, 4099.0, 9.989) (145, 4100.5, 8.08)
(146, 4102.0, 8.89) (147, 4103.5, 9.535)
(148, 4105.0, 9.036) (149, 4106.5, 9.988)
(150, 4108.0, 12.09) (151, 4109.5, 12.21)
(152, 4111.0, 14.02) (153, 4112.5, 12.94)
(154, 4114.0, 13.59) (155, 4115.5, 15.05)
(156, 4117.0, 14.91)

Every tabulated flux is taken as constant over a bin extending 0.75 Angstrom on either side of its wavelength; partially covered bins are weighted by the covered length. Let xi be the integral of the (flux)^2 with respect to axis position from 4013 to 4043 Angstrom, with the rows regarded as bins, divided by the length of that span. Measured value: 274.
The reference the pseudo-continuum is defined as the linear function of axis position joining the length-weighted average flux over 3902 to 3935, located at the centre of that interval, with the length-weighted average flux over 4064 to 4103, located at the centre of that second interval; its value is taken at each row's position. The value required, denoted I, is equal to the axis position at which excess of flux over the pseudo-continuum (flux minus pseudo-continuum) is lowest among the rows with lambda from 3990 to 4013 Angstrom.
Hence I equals 3995.5 Angstrom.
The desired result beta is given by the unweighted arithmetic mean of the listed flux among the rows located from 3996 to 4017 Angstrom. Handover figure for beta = 15.8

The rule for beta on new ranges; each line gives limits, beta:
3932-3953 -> 12.5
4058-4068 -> 16.3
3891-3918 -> 13.1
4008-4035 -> 16.2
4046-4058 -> 16.6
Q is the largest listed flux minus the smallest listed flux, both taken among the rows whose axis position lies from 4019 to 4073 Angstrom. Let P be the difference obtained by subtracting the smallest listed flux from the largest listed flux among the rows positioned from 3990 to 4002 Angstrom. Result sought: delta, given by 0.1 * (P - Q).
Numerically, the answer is -0.1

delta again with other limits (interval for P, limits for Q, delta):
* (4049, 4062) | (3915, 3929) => -0.2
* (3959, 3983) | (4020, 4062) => 0.4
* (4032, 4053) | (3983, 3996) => 0.0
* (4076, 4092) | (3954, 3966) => -0.4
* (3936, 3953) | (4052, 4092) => 0.2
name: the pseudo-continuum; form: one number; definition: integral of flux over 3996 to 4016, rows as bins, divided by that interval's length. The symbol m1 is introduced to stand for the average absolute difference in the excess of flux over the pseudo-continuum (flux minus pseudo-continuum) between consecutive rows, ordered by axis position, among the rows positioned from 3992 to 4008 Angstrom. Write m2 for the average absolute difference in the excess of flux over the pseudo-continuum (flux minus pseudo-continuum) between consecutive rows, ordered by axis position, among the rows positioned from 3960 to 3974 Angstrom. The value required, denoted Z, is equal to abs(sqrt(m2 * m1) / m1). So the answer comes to 1.35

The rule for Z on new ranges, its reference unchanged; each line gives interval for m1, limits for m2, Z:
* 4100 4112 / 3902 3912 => 0.93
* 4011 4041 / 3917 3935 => 1.09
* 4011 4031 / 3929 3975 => 1.08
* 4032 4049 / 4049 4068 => 0.85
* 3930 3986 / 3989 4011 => 0.78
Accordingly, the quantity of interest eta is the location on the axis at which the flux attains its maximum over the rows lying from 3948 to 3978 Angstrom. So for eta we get 3955.0 Angstrom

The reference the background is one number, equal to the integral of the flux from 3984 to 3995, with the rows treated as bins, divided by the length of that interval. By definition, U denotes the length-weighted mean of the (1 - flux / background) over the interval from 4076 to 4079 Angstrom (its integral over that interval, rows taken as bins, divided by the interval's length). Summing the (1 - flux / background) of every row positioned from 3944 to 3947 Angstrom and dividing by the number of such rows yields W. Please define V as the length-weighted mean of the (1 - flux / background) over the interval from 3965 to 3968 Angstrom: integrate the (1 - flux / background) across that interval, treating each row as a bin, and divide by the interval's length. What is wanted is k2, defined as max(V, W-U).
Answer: 0.53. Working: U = 0.03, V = 0.53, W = 0.17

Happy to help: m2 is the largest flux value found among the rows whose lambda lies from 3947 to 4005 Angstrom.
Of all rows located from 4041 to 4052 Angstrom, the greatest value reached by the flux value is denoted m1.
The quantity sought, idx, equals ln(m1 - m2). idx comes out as 0.6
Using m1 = 18.33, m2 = 16.48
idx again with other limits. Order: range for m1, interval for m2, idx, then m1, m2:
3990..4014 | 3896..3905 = 1.2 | 17.66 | 14.27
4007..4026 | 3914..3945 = -1.4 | 18.01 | 17.76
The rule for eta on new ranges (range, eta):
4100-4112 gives 4111.0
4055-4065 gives 4060.0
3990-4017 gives 4013.5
